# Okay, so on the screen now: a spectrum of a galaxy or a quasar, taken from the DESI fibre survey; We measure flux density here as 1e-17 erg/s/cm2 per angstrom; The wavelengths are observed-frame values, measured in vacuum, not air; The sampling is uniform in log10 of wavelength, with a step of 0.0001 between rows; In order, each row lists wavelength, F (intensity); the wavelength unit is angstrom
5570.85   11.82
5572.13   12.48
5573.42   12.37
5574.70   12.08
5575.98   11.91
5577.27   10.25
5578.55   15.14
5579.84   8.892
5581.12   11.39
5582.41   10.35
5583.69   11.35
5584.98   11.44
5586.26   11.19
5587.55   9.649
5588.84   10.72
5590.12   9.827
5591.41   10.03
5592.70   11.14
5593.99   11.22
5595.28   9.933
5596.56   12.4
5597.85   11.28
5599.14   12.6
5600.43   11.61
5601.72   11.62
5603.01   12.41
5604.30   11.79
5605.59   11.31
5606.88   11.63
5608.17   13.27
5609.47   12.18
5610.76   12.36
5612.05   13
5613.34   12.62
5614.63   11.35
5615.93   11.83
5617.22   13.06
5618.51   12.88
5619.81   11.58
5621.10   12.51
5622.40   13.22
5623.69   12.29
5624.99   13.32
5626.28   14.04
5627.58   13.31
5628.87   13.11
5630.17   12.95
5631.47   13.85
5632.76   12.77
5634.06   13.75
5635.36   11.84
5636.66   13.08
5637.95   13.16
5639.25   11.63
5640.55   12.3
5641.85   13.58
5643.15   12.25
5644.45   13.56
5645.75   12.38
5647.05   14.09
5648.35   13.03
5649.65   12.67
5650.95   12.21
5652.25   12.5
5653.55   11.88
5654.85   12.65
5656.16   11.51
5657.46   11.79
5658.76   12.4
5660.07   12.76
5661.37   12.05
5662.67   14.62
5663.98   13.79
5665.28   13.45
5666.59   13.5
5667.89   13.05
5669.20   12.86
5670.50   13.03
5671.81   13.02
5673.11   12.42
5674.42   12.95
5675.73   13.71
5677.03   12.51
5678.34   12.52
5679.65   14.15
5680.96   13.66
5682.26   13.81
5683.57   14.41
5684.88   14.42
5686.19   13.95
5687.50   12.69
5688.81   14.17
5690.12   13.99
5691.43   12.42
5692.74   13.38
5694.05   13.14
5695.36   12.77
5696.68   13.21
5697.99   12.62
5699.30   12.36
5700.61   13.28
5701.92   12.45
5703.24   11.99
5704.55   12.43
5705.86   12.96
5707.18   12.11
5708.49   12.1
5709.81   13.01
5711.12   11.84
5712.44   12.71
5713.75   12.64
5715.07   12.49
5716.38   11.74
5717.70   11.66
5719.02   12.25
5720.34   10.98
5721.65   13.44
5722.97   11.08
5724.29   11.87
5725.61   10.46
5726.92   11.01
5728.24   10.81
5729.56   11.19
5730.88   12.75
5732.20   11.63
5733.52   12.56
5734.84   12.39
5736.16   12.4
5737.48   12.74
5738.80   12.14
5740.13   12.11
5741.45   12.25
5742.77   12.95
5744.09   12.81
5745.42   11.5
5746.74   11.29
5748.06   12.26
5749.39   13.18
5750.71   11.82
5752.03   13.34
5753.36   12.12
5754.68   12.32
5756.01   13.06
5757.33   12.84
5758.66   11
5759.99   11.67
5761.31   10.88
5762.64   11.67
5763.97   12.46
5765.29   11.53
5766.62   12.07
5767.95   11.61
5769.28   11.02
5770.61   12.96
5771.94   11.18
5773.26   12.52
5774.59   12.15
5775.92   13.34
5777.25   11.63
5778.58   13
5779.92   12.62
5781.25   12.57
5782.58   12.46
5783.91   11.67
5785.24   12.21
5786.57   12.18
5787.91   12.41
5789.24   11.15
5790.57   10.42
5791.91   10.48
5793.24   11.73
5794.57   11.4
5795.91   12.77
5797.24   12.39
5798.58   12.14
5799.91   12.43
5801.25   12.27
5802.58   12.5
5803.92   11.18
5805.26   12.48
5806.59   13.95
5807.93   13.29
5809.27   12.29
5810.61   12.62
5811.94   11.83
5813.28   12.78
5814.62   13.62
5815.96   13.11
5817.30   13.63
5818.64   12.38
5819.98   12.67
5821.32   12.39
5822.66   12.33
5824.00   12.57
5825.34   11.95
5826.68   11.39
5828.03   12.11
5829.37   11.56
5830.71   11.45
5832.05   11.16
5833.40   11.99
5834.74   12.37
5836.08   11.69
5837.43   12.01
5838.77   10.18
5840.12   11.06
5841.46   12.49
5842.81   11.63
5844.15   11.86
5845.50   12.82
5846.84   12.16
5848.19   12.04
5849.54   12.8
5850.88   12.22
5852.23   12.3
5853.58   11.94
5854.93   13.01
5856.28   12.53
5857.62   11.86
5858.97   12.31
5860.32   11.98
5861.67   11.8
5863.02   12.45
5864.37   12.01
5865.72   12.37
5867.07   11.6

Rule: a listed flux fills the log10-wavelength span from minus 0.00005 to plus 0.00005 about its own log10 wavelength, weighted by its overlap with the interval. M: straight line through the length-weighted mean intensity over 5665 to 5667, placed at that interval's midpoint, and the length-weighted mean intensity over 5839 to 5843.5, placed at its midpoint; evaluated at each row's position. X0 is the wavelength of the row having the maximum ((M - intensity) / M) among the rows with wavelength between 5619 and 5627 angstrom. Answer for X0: 5619.81 angstrom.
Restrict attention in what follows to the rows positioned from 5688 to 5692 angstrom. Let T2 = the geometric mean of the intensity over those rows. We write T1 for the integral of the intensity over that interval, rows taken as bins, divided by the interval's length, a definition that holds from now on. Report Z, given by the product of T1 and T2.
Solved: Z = 183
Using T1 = 13.5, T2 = 13.5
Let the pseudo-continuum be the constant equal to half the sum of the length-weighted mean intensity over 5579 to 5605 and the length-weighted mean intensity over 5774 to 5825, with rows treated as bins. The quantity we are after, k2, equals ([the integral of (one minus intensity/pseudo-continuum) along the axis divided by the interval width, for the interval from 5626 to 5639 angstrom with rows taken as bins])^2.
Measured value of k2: 0.014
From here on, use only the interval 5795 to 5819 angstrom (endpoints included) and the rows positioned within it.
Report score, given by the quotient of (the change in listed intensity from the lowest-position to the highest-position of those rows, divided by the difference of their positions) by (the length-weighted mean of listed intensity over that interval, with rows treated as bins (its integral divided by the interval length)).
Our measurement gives -0.0014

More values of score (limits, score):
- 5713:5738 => 0.0004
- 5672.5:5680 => 0.0204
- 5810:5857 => -0.0002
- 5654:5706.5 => 0.0005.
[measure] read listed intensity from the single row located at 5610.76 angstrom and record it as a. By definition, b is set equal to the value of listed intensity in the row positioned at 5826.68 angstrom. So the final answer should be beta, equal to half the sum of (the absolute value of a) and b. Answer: 11.9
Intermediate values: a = 12.36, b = 11.39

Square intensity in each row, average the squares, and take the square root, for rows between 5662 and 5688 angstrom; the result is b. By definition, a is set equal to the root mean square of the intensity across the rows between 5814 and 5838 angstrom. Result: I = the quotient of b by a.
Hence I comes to 1.10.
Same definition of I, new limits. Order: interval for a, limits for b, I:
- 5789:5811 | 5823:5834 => 0.97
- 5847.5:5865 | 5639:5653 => 1.04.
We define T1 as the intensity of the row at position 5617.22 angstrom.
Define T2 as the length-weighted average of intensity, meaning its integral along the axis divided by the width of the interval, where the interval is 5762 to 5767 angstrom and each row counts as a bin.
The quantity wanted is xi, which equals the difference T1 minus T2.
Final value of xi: 1.1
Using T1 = 13.06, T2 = 11.9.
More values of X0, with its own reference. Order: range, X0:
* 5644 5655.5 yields 5653.55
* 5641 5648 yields 5643.15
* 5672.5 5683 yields 5673.11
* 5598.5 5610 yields 5605.59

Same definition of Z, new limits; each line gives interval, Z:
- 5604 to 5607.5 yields 134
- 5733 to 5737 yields 155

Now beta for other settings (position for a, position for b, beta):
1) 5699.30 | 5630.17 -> 12.7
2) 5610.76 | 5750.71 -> 12.1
